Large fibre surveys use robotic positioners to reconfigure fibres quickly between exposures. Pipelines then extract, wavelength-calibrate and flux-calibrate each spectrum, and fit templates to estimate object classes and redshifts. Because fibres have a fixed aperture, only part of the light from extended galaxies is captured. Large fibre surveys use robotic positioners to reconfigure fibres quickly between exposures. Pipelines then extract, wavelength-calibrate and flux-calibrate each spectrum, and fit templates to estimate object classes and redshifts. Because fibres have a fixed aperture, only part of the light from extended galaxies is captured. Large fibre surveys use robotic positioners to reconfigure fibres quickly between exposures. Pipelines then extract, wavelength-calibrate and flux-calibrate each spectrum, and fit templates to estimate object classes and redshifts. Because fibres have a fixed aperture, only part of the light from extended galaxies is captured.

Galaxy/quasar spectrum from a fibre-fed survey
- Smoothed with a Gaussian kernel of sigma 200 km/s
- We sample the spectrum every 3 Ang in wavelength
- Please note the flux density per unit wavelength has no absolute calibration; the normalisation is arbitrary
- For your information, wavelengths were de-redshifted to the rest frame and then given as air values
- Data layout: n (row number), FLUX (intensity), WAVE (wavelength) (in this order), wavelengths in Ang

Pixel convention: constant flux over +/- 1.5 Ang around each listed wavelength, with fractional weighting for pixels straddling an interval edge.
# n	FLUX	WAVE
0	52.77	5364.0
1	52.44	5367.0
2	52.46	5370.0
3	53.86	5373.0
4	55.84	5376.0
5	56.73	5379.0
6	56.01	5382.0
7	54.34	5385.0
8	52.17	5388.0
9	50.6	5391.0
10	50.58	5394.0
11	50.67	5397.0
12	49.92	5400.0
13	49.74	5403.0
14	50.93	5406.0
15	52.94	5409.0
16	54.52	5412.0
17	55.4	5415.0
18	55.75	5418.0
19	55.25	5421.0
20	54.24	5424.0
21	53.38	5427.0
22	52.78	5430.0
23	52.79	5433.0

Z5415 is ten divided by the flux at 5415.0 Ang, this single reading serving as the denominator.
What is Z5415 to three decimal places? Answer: 0.181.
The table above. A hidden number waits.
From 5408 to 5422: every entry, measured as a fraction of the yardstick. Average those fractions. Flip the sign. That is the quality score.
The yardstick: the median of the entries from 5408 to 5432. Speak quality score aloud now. -1.01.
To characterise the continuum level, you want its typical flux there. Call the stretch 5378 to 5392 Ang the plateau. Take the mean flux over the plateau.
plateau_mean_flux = 54.0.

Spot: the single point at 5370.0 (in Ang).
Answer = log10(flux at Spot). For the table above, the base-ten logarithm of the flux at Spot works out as 1.72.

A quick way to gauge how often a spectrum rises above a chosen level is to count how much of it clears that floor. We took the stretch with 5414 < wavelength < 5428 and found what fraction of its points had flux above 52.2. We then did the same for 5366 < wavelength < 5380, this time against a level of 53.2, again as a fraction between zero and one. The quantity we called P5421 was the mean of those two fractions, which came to 0.80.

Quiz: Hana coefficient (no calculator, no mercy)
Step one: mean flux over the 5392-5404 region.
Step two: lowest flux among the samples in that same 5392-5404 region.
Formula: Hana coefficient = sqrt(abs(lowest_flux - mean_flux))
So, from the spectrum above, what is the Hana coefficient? 0.7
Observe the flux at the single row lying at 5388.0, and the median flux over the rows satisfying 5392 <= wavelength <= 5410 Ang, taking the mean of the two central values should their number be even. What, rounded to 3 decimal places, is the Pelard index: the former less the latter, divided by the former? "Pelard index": 0.030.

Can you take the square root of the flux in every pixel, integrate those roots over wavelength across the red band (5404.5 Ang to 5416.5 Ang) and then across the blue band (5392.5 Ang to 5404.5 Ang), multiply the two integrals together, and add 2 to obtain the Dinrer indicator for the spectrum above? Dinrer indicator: 7462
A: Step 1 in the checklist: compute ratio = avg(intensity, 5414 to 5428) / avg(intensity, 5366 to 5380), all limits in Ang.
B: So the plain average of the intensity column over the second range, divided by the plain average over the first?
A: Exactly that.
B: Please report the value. 1.01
